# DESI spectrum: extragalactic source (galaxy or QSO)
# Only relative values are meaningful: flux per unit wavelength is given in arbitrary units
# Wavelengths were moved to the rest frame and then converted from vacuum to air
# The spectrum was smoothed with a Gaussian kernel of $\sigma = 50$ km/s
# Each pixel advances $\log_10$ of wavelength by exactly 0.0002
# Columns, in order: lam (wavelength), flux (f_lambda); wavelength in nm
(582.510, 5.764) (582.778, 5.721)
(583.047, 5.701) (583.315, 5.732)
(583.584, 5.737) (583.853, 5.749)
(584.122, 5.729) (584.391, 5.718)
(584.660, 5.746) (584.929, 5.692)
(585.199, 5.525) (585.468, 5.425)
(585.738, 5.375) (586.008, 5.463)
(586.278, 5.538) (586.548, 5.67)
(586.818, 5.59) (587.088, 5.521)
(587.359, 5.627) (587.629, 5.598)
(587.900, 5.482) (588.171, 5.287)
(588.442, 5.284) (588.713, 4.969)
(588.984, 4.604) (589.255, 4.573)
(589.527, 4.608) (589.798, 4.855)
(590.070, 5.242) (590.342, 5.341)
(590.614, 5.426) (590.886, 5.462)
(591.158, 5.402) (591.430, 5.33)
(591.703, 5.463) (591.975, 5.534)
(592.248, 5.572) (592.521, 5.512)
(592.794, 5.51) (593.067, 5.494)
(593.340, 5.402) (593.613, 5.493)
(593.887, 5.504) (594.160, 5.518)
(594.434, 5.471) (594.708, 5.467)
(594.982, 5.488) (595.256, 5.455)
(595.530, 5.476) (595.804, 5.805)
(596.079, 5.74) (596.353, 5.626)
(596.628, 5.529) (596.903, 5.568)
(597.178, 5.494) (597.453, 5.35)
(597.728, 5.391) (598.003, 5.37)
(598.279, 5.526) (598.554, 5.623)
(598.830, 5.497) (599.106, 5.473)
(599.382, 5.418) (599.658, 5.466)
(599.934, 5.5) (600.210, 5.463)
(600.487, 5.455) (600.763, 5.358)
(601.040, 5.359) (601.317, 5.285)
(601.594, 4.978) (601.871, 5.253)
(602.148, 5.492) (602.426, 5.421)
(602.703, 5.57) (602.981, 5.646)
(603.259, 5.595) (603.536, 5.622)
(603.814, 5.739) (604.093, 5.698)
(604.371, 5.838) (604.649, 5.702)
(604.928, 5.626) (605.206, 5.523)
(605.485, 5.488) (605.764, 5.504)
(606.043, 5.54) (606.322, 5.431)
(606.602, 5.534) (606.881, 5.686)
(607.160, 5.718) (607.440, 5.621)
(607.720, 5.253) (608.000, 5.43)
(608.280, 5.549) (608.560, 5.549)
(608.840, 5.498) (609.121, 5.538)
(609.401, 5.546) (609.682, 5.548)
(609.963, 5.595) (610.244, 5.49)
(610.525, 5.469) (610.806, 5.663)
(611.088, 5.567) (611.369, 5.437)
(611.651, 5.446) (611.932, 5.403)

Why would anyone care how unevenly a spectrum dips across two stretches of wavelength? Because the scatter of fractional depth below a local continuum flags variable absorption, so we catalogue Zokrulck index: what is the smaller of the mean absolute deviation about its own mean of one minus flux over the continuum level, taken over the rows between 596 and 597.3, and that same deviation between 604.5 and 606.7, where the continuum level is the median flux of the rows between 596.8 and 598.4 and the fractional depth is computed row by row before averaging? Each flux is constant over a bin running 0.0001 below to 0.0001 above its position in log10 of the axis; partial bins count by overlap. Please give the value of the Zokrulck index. 0.011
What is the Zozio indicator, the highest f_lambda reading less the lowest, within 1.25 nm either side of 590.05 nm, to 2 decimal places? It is 0.89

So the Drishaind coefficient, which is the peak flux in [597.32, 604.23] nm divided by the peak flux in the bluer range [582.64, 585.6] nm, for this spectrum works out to 1.00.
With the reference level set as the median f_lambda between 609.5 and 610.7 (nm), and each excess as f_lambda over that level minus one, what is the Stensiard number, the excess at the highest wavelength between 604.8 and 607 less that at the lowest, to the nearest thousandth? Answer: 0.011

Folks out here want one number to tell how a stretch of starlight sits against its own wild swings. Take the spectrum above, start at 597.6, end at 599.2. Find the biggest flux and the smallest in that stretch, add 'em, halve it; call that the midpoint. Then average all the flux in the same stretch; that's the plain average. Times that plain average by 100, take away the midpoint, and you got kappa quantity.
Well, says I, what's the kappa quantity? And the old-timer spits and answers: 543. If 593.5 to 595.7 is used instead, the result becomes 543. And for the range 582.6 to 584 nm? 567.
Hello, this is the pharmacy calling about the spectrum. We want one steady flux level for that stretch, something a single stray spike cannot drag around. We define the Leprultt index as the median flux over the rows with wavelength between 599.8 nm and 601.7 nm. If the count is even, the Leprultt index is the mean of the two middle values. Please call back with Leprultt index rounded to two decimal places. 5.36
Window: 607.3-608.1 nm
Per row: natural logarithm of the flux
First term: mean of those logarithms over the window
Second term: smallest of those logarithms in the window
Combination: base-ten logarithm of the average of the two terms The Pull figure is 0.224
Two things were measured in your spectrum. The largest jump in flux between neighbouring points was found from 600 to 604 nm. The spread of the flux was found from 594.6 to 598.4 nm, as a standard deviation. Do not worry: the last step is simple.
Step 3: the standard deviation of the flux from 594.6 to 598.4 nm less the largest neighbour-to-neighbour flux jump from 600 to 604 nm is -0.18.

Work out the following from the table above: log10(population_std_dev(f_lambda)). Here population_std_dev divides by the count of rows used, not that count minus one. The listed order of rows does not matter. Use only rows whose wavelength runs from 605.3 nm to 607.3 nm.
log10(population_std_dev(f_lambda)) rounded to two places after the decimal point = -1.01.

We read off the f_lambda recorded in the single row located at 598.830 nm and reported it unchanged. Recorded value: 5.497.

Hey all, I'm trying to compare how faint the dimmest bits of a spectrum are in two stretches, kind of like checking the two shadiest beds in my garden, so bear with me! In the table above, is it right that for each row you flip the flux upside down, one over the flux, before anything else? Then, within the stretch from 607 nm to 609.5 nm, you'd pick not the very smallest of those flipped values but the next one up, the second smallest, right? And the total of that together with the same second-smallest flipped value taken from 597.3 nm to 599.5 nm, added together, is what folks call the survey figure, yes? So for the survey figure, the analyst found 0.359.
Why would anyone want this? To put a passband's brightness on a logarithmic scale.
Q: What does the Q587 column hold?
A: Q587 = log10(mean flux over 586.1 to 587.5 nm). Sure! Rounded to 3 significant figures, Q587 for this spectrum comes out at 0.747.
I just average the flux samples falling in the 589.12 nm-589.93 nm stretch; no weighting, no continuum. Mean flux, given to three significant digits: 4.68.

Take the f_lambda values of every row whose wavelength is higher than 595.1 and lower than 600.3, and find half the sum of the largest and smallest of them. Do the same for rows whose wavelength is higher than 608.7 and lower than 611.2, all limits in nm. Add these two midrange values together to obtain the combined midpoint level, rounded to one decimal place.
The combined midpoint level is 11.1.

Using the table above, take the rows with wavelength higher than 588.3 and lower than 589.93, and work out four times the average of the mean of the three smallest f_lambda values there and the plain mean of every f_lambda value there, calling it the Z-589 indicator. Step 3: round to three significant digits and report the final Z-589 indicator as 18.8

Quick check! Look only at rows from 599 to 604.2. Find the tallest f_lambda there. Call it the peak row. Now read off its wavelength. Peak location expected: 603.814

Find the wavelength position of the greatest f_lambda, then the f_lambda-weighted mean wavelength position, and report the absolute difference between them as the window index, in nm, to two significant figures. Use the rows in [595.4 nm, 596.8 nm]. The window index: 0.27 nm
